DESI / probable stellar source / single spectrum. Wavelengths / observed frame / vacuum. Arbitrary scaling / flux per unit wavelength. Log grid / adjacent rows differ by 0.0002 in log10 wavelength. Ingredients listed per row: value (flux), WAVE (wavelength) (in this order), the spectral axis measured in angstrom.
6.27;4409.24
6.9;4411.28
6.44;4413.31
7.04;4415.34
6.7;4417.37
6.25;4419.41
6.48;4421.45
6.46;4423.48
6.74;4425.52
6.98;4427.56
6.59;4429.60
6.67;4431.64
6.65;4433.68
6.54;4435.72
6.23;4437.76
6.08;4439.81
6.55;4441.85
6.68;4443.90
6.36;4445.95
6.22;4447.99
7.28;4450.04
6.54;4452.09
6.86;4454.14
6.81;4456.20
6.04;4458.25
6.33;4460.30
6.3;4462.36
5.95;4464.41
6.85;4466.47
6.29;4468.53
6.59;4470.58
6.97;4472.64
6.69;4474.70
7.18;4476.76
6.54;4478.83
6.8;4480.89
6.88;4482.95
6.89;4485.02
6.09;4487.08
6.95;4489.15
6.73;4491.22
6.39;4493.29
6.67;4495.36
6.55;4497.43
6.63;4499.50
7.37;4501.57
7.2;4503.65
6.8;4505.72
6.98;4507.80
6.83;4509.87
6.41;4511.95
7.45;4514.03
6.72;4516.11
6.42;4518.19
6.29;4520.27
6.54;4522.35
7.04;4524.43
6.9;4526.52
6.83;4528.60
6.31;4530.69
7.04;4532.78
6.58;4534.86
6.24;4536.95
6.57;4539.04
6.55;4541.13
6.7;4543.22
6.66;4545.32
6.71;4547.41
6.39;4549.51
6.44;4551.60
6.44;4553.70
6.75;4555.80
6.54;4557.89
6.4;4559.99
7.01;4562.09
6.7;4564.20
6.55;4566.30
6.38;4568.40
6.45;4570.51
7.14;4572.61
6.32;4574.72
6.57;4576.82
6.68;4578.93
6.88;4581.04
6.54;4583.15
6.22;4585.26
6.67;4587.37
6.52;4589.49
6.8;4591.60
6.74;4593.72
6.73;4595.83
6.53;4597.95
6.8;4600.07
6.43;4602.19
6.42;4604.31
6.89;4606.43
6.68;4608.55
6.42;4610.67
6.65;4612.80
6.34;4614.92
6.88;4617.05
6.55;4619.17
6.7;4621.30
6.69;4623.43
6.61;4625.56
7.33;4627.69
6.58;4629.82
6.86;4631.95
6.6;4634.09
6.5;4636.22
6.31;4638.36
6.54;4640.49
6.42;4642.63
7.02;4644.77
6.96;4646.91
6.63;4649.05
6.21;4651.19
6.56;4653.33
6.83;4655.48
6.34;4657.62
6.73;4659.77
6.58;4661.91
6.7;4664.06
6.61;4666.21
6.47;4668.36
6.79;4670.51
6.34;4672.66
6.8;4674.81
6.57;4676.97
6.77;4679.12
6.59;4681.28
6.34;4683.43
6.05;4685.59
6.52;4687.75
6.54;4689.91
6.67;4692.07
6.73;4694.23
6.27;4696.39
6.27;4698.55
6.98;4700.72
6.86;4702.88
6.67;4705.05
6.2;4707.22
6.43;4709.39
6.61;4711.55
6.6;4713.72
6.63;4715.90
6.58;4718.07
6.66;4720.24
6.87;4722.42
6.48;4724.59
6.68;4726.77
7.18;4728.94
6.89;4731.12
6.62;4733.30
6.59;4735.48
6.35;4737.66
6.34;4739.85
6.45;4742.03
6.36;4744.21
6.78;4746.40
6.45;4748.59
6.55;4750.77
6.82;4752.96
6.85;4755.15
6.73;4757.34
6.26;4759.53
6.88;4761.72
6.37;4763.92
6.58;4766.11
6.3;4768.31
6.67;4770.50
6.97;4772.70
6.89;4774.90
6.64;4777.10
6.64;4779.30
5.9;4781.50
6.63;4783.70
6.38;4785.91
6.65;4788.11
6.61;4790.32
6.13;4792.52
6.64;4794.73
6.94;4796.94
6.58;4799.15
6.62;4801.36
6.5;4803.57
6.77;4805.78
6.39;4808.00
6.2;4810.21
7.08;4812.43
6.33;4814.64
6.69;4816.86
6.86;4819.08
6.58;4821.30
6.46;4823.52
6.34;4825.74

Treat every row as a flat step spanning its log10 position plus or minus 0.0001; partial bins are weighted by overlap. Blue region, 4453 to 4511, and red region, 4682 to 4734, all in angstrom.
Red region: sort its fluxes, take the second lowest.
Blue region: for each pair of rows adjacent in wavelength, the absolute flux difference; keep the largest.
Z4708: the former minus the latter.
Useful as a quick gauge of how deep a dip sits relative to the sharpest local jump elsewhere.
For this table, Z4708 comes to 5.30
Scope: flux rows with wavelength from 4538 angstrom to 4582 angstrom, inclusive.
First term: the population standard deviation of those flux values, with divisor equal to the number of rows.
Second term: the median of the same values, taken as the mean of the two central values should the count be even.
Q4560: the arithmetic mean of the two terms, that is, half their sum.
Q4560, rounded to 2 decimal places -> 3.39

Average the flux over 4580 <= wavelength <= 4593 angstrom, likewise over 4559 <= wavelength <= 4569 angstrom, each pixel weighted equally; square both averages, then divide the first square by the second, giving 1.00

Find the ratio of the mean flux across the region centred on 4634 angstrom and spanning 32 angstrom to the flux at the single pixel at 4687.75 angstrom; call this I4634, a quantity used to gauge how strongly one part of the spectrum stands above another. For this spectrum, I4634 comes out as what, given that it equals 1.03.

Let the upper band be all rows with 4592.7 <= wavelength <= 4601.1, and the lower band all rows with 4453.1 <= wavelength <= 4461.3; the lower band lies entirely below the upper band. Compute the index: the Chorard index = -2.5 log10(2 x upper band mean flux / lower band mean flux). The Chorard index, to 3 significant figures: -0.784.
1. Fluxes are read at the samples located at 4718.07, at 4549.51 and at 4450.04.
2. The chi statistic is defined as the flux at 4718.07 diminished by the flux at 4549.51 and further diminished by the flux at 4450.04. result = -7.1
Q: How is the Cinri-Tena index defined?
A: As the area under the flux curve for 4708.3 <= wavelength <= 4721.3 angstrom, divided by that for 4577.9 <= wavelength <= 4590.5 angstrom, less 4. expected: -2.97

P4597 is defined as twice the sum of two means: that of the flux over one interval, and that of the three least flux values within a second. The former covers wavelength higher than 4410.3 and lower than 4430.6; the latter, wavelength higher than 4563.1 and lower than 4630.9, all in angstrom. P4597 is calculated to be 25.9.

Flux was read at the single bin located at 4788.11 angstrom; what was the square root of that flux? 2.58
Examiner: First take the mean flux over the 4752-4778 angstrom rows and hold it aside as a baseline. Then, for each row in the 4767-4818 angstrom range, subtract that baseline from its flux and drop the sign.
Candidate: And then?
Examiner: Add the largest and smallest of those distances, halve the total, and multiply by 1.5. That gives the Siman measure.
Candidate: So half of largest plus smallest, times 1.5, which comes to 0.58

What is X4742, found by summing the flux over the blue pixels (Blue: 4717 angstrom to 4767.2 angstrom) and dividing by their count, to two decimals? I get 6.62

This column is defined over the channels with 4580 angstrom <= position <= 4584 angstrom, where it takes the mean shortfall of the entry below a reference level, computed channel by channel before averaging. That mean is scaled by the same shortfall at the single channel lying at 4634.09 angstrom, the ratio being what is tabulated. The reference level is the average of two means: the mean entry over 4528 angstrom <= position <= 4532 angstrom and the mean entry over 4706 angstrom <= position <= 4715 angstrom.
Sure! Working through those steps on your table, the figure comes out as 2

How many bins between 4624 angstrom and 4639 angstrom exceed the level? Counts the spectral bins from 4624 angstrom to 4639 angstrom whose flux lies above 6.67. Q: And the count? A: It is 2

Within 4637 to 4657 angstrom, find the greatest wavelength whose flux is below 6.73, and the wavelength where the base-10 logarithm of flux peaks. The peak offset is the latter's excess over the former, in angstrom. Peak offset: -8.6 angstrom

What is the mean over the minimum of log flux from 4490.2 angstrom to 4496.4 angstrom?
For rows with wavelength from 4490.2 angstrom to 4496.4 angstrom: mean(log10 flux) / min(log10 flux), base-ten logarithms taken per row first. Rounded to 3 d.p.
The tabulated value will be 1.017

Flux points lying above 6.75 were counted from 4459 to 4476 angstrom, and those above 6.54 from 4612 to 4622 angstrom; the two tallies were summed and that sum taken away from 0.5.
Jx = -5.5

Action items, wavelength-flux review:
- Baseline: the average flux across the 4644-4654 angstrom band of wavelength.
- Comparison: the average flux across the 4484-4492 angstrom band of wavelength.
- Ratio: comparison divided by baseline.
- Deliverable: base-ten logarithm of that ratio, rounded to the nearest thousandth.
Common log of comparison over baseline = -0.001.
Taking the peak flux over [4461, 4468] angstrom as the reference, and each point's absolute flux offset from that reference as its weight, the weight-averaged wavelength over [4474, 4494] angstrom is 4485.0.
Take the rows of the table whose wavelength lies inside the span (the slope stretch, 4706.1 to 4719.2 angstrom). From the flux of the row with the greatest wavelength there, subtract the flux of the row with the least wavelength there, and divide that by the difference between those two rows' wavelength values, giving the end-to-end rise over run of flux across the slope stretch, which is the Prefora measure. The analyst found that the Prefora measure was 0.035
